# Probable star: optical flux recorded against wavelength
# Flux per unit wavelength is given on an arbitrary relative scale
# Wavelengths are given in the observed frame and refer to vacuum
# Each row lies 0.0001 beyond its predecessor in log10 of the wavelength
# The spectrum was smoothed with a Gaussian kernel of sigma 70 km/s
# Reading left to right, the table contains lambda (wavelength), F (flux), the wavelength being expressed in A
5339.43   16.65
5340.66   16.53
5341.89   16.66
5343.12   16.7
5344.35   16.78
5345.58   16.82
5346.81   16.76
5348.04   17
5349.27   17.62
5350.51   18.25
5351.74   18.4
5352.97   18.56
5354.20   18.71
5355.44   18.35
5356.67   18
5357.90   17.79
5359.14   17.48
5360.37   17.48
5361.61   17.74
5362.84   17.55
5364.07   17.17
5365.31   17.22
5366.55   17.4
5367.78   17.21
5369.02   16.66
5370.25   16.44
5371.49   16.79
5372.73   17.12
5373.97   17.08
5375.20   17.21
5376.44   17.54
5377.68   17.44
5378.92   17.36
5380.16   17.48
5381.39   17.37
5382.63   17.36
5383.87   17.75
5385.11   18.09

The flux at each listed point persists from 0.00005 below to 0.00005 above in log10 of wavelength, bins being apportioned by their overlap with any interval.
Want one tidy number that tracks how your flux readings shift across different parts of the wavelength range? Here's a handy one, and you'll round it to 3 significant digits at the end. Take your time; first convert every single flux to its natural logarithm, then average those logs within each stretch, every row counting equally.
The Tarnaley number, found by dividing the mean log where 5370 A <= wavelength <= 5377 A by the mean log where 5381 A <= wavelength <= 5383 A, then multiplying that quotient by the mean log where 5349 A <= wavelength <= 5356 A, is 2.89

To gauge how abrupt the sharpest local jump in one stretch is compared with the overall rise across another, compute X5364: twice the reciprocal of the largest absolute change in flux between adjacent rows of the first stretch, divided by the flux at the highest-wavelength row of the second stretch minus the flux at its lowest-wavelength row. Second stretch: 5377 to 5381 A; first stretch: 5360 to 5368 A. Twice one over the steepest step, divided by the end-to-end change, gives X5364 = 132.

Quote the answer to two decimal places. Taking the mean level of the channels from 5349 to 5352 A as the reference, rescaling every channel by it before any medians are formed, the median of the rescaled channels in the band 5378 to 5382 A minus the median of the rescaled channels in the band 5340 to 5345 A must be 0.04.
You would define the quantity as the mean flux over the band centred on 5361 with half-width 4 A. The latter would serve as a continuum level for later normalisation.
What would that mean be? 17.5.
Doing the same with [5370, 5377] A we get 17.0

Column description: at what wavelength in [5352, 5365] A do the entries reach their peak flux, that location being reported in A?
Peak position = 5354.20 A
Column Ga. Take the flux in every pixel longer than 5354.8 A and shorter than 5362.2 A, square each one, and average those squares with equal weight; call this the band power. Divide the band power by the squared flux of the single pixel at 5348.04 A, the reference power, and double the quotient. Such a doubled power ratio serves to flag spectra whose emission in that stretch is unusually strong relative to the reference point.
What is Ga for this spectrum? 2.19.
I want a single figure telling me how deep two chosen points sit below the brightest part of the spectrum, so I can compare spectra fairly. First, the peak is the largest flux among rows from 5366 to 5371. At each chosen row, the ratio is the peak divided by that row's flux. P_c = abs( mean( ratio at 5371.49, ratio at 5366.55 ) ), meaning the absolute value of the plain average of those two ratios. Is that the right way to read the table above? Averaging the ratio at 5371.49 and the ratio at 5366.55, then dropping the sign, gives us 1.02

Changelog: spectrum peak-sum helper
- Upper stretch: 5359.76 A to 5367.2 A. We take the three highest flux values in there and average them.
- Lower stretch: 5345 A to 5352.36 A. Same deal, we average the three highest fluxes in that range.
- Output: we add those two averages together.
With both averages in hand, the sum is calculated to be 35.7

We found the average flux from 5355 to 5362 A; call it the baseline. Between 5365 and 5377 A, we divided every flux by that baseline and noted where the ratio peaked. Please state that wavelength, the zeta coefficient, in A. 5376.44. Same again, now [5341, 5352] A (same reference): 5351.74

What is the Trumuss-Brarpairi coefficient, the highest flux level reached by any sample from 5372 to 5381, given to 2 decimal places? 17.54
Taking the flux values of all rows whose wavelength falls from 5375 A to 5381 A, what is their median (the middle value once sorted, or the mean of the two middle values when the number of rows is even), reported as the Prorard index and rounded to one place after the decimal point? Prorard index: 17.4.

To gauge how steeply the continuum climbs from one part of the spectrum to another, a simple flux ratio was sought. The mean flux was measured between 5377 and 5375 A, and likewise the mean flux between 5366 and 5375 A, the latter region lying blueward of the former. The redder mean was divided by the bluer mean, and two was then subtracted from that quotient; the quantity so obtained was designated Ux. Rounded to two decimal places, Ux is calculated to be -0.98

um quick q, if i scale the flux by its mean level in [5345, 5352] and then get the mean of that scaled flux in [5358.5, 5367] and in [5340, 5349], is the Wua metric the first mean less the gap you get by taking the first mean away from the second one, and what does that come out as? 1.04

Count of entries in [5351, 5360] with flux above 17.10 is 7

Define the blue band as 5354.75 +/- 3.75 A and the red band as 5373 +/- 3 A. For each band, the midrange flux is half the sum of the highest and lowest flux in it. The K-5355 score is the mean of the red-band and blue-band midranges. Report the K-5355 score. 17.5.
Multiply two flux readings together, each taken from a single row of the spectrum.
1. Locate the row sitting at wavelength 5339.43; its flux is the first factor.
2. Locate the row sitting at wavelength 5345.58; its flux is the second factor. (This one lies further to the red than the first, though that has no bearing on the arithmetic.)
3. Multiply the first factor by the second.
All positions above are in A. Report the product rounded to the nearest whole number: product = 280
